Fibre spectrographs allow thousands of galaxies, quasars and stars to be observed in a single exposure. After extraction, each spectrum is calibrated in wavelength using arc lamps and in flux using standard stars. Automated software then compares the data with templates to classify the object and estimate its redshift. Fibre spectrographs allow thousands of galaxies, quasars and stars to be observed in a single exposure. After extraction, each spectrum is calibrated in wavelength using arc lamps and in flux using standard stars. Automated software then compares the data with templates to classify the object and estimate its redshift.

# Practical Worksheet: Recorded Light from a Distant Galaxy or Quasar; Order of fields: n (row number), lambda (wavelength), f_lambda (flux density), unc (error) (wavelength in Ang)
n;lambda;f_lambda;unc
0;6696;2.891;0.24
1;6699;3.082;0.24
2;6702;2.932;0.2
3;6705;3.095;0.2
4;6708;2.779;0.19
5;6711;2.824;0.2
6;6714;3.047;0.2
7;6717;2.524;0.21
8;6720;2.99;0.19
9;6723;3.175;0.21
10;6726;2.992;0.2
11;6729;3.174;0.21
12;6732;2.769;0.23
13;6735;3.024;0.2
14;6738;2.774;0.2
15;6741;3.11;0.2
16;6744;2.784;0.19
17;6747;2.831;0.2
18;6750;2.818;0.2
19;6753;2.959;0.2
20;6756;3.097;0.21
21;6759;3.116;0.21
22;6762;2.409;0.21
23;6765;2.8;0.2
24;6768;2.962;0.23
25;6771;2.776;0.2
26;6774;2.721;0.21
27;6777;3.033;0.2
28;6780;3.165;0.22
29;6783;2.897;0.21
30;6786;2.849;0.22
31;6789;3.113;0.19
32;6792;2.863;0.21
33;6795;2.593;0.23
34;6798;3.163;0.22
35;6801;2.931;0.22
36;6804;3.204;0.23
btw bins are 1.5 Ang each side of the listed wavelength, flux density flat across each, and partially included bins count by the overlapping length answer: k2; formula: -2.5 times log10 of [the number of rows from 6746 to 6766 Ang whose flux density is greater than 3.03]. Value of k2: -0.8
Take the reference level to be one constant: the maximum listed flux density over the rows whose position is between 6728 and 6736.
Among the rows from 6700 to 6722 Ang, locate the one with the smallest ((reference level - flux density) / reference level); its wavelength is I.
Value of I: 6705 Ang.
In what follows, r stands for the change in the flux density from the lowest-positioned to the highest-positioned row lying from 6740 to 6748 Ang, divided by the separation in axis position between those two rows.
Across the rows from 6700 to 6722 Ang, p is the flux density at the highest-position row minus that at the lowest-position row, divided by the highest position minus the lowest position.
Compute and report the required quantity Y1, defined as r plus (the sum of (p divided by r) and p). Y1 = -0.1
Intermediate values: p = 0.003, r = -0.05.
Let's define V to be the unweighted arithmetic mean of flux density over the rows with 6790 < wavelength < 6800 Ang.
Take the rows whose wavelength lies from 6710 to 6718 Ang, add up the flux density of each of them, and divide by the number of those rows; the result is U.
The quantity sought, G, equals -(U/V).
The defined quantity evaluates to -0.97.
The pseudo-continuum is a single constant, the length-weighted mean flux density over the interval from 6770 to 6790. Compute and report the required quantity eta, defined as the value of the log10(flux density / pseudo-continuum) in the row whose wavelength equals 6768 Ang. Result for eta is 0.004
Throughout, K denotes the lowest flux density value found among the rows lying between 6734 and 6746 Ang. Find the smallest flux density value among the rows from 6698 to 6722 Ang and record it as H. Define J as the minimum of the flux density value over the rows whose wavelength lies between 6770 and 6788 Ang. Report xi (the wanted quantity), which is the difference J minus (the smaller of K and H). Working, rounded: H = 2.524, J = 2.721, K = 2.774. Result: 0.20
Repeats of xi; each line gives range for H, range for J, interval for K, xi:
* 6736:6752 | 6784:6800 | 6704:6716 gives -0.18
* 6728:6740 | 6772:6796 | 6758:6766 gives 0.18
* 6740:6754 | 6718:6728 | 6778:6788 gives 0.21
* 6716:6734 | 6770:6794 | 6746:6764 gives 0.31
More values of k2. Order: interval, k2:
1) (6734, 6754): 0.0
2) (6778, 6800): -1.2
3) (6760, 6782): -0.8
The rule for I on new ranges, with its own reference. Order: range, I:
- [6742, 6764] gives 6759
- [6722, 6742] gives 6723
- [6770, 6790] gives 6780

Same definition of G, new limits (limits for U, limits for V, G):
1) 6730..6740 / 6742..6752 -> -1.02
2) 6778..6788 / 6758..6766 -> -1.07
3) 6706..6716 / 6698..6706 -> -0.95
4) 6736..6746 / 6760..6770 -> -1.06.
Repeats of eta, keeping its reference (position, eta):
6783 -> -0.006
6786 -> -0.013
